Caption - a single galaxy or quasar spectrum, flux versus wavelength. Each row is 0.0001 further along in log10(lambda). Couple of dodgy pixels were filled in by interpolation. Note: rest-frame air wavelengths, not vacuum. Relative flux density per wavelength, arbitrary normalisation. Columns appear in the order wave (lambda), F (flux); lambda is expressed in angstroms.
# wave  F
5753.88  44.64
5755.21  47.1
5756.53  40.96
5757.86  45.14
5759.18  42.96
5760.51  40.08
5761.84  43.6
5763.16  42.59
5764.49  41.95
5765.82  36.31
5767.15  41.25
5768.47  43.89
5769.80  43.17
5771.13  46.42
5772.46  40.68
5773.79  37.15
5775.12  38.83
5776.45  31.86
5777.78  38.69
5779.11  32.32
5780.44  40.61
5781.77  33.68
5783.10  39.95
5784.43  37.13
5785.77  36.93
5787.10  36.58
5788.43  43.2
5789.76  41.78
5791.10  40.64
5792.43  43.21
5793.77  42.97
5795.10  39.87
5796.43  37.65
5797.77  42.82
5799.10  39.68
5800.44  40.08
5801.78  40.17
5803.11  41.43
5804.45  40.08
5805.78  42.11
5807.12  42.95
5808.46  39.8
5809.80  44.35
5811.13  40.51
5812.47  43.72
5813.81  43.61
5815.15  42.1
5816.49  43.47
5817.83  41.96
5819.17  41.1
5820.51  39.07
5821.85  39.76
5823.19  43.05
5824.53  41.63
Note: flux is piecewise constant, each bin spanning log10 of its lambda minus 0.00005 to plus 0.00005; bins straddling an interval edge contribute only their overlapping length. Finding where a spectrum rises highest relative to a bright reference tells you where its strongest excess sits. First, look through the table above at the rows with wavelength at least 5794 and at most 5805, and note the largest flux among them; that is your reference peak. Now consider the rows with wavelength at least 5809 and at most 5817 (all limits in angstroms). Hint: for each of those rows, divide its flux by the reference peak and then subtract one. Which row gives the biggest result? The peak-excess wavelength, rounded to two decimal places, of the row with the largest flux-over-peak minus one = 5809.80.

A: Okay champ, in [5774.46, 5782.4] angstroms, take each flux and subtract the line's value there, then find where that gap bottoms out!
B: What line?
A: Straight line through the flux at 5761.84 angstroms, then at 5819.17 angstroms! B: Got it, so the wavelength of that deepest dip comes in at 5776.45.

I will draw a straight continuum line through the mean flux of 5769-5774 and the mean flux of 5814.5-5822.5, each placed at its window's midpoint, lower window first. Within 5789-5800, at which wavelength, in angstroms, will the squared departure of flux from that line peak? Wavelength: 5796.43 angstroms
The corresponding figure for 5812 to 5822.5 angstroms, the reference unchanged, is 5812.47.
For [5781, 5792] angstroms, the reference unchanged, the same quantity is 5781.77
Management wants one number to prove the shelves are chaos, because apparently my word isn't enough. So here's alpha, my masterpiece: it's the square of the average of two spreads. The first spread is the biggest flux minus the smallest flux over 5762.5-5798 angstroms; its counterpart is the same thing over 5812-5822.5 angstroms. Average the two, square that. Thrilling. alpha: 92.3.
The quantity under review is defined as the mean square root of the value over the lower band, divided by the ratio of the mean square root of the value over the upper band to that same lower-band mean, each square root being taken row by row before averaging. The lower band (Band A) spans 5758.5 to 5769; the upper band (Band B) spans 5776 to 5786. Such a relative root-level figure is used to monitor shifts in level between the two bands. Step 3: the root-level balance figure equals 6.89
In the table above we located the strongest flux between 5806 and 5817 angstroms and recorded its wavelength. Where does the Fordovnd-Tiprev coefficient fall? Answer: 5809.80 angstroms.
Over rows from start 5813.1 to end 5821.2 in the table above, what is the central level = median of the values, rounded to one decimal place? 42.0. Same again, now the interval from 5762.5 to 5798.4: 40.6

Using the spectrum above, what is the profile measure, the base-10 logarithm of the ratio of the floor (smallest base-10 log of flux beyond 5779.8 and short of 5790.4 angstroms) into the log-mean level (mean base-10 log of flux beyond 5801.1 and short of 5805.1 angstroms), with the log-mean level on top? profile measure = 0.022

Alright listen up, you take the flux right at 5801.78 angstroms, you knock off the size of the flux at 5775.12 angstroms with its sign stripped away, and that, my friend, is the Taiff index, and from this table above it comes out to 1.3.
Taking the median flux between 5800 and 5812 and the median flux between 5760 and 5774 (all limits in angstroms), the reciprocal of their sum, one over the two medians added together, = 0.0121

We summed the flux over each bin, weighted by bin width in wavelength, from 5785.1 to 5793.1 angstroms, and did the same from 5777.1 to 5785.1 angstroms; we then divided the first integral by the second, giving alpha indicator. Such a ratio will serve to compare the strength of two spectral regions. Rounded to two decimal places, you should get 1.09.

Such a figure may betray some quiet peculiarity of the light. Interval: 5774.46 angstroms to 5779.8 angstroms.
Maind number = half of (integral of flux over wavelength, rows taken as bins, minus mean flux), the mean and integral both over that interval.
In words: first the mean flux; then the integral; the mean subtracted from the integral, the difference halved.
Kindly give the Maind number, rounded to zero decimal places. 77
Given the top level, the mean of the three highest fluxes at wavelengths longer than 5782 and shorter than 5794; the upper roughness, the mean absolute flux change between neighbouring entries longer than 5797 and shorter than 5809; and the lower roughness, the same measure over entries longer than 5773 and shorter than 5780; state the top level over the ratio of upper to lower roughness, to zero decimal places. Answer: 154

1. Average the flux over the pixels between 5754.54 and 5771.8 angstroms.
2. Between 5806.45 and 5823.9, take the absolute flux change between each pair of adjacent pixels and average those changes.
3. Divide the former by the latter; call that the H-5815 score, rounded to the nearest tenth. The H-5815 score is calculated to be 19.6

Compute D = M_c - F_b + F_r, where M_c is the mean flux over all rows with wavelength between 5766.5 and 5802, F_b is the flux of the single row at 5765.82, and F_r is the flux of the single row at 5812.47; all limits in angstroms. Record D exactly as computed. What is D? 47.1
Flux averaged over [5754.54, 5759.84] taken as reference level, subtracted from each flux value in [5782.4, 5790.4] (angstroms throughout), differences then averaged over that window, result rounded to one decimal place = -4.8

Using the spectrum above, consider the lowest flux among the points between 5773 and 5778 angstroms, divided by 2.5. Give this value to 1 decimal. 12.7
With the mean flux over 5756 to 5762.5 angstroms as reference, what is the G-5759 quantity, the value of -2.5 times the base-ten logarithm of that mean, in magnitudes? -4.07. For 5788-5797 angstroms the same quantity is -4.04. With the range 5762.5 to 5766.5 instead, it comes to -4.01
